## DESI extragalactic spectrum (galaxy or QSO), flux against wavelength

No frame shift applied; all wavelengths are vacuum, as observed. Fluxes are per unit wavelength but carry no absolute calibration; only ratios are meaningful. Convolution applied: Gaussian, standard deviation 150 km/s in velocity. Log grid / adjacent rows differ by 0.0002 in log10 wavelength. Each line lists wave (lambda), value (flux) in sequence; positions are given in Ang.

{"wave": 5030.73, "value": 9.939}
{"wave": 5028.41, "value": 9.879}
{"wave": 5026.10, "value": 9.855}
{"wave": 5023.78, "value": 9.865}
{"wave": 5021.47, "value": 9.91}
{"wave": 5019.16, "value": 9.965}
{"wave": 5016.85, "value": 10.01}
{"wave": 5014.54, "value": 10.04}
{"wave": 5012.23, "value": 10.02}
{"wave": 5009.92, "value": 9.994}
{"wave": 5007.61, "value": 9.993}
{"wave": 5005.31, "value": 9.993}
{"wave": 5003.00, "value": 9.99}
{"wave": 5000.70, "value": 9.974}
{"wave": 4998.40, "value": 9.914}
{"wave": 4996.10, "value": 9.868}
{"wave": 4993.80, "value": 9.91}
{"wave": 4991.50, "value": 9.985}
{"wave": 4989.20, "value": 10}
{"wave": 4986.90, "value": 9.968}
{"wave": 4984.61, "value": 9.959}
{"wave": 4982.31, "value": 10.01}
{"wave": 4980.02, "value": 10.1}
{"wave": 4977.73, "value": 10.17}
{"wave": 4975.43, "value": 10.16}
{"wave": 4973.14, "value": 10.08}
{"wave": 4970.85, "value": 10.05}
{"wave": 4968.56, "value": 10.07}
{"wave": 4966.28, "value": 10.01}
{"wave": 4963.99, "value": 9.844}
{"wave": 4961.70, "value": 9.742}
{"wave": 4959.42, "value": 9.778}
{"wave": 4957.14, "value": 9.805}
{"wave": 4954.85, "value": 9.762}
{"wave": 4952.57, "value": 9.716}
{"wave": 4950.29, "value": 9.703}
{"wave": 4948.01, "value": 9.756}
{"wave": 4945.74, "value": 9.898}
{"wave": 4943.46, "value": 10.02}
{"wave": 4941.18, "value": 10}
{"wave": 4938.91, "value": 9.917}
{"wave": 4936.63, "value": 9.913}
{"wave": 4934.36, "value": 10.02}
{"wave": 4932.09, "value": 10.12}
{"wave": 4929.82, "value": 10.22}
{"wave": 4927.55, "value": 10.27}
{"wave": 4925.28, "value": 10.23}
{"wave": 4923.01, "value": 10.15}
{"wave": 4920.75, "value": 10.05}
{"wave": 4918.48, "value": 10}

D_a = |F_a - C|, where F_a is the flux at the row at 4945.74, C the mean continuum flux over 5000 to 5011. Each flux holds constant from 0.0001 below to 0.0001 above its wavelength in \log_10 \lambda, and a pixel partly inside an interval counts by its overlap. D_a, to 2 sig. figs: 0.091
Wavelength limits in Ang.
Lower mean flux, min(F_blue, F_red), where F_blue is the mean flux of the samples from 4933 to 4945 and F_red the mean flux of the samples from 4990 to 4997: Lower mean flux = 9.92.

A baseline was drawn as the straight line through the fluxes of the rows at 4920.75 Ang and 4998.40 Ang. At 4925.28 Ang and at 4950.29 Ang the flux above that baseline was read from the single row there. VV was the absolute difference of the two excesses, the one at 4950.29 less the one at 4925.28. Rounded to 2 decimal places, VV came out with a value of 0.48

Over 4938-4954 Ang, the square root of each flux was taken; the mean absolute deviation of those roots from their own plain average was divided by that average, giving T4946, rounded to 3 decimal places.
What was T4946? 0.006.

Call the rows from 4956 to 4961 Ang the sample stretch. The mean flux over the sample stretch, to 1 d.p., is 9.8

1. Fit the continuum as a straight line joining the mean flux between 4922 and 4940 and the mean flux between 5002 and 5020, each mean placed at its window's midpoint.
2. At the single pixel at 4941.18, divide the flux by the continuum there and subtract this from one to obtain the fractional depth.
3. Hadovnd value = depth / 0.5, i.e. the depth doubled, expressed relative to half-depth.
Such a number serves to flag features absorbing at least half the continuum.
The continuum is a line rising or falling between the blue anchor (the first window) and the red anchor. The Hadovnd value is 0.018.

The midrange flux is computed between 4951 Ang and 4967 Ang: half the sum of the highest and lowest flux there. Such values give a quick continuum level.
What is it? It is 9.9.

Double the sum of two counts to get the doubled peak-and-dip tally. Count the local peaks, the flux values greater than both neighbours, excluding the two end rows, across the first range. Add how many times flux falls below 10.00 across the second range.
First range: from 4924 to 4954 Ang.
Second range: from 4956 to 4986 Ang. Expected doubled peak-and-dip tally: 14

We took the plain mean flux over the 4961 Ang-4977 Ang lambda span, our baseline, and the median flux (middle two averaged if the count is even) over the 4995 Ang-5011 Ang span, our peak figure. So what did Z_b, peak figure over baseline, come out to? 1.00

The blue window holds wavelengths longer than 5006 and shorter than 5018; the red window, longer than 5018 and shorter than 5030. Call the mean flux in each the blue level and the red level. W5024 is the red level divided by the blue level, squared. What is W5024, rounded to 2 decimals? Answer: 0.98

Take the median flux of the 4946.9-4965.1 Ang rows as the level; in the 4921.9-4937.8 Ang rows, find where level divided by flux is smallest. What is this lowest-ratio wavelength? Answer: 4927.55 Ang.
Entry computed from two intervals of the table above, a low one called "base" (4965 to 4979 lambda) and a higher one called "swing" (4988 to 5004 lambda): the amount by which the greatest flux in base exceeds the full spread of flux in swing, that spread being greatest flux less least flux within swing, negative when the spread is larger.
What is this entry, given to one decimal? 10.0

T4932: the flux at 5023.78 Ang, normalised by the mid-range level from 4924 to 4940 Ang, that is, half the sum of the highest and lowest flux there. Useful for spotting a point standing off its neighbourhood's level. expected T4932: 0.98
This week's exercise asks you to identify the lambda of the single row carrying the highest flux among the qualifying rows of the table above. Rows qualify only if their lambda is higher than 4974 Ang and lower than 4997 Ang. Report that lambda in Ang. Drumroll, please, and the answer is 4977.73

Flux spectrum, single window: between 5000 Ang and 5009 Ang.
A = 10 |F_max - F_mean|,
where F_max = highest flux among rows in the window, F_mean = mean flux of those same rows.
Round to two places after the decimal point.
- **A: 0.05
